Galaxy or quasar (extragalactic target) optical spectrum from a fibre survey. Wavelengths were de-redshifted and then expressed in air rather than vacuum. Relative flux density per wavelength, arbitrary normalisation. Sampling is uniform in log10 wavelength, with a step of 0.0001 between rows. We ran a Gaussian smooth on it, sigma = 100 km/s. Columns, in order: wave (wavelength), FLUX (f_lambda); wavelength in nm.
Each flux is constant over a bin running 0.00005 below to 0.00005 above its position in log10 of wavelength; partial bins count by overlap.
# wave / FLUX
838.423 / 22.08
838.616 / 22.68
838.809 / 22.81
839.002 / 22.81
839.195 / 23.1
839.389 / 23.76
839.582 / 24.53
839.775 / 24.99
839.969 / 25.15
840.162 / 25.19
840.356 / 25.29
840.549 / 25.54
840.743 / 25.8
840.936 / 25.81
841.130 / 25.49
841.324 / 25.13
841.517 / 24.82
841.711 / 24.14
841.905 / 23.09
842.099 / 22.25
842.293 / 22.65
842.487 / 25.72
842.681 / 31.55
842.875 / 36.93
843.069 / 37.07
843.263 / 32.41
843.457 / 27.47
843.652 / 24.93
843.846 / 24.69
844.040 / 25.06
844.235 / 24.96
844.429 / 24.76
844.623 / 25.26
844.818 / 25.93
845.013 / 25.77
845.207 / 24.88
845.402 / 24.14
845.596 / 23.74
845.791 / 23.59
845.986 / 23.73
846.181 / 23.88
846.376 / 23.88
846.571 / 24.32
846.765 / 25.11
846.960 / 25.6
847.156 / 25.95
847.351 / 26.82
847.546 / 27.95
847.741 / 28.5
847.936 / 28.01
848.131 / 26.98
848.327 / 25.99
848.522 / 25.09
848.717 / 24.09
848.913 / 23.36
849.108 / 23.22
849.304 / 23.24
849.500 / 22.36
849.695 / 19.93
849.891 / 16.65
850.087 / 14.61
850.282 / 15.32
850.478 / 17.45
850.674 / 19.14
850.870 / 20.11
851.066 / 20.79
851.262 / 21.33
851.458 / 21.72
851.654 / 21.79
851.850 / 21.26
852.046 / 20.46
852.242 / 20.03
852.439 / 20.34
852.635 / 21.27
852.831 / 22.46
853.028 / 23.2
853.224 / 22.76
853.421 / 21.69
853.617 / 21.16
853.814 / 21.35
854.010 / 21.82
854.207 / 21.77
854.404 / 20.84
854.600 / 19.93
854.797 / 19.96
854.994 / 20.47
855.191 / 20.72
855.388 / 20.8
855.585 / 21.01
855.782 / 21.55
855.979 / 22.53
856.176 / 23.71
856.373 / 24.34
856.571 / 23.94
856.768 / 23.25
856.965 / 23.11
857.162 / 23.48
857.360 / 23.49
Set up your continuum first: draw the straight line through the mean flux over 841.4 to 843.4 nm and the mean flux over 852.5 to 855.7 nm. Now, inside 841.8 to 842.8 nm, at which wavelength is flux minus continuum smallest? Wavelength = 842.099 nm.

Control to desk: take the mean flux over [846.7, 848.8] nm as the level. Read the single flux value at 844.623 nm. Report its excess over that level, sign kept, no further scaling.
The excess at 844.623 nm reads -1.1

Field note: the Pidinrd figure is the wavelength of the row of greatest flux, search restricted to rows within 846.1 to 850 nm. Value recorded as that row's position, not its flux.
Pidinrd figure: 847.741 nm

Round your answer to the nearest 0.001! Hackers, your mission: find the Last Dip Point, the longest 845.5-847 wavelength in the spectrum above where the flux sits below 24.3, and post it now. 846.376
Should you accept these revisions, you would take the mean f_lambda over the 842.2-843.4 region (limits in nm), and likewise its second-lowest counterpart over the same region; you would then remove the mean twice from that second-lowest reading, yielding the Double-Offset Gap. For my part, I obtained -36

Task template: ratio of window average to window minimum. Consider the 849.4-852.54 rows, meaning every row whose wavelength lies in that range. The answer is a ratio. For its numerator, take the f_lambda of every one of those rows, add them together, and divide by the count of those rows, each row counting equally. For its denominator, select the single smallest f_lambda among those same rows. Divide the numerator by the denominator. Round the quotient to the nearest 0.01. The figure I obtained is 1.34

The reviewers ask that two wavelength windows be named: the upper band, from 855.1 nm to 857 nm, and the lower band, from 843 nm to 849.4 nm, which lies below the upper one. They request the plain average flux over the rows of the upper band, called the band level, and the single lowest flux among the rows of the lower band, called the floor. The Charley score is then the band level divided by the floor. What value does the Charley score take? 0.97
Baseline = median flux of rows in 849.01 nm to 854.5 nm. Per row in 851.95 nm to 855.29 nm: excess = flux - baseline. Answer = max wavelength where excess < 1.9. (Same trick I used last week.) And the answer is 855.191 nm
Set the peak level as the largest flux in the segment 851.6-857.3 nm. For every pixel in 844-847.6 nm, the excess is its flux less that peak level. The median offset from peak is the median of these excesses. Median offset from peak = 0.6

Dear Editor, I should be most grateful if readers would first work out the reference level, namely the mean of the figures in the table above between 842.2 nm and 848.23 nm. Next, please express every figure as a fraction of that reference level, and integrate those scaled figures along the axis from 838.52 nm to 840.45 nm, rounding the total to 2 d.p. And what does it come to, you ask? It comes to 1.75 nm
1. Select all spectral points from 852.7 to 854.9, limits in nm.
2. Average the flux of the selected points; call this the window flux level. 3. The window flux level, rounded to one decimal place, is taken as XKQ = 21.5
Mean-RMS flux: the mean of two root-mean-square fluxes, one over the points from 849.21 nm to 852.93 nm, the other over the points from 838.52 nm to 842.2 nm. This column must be 22.3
